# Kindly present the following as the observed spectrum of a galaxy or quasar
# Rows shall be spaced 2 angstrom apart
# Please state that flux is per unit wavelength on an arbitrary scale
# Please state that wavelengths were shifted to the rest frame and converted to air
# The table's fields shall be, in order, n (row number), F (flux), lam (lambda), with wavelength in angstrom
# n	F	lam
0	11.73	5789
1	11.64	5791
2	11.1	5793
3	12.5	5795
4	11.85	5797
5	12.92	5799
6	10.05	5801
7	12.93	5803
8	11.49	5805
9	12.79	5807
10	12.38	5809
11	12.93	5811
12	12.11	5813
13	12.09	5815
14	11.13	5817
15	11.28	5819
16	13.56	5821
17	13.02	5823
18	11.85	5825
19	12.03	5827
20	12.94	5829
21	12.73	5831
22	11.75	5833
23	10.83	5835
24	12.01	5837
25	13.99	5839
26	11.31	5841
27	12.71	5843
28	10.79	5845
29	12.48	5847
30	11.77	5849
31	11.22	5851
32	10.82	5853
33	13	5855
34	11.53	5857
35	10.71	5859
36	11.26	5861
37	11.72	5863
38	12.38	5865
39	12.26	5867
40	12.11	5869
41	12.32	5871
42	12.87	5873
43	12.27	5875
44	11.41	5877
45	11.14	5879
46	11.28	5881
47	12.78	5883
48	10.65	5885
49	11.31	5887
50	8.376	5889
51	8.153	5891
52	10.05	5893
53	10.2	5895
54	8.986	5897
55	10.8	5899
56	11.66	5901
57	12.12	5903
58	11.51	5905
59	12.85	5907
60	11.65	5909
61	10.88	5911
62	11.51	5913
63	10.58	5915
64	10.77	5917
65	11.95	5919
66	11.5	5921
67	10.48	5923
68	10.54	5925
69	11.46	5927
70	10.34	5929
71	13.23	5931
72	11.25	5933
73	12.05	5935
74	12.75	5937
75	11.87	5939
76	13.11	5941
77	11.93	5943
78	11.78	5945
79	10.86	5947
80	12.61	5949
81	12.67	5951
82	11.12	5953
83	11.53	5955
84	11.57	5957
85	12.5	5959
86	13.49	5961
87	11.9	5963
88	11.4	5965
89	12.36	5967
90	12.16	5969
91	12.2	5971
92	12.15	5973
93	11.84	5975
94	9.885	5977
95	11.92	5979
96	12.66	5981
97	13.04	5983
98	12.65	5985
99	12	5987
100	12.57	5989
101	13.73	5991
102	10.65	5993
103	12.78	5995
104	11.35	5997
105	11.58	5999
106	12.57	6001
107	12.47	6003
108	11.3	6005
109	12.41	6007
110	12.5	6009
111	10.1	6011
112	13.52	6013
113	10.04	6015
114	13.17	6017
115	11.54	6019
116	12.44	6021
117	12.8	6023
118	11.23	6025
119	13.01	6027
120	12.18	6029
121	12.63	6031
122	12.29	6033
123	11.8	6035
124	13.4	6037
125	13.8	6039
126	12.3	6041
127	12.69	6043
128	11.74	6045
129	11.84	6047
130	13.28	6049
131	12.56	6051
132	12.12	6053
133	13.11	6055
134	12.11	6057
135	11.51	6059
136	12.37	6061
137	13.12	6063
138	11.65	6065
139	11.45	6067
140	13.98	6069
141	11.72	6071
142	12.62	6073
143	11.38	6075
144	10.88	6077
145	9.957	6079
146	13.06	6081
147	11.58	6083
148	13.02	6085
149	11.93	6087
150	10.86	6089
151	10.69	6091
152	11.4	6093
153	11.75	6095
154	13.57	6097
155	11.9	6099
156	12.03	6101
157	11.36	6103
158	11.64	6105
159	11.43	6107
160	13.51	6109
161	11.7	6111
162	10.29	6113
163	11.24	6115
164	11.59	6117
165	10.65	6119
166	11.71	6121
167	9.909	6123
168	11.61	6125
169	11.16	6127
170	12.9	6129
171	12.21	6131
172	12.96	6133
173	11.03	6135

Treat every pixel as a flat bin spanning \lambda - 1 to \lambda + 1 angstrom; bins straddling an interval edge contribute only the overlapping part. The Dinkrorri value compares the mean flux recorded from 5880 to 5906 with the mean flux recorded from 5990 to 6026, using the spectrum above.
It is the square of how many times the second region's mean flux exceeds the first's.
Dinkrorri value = 1.28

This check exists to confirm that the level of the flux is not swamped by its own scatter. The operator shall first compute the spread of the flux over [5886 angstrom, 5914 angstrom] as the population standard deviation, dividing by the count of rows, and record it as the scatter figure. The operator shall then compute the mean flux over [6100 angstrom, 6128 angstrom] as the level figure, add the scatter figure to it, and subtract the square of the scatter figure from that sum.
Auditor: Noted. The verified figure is 10.9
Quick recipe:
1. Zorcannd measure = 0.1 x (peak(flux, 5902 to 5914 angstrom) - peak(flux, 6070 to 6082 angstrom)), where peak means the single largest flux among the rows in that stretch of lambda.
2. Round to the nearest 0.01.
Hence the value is -0.02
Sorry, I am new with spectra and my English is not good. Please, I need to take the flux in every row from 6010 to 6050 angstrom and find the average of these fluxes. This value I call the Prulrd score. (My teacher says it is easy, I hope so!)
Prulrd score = 12.3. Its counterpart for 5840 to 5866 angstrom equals 11.7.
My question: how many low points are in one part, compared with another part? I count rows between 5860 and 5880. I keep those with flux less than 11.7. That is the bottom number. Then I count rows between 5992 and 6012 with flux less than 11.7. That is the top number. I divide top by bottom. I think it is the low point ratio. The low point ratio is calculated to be 1.7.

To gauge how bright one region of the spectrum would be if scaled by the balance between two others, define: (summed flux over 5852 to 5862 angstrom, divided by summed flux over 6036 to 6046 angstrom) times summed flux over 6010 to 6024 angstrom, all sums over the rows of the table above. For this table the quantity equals 75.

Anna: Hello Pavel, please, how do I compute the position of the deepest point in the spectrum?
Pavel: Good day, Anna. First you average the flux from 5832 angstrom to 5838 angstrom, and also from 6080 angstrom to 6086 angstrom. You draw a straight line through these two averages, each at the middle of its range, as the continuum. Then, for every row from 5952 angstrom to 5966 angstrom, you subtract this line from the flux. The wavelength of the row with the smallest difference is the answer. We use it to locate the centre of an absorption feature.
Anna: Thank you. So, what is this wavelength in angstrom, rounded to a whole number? 5953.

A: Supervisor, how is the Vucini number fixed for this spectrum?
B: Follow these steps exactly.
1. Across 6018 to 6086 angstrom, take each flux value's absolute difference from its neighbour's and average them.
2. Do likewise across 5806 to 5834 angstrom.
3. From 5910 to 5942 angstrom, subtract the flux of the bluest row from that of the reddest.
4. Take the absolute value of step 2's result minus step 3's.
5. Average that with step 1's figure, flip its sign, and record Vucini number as -1.3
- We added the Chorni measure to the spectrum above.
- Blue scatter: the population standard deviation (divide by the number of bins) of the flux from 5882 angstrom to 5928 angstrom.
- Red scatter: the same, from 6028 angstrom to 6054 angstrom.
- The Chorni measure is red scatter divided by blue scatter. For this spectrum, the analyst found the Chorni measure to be 0.53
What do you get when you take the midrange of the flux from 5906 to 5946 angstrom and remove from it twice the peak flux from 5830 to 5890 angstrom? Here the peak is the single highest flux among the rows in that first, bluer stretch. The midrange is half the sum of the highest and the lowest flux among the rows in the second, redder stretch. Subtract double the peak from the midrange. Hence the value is -16.2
